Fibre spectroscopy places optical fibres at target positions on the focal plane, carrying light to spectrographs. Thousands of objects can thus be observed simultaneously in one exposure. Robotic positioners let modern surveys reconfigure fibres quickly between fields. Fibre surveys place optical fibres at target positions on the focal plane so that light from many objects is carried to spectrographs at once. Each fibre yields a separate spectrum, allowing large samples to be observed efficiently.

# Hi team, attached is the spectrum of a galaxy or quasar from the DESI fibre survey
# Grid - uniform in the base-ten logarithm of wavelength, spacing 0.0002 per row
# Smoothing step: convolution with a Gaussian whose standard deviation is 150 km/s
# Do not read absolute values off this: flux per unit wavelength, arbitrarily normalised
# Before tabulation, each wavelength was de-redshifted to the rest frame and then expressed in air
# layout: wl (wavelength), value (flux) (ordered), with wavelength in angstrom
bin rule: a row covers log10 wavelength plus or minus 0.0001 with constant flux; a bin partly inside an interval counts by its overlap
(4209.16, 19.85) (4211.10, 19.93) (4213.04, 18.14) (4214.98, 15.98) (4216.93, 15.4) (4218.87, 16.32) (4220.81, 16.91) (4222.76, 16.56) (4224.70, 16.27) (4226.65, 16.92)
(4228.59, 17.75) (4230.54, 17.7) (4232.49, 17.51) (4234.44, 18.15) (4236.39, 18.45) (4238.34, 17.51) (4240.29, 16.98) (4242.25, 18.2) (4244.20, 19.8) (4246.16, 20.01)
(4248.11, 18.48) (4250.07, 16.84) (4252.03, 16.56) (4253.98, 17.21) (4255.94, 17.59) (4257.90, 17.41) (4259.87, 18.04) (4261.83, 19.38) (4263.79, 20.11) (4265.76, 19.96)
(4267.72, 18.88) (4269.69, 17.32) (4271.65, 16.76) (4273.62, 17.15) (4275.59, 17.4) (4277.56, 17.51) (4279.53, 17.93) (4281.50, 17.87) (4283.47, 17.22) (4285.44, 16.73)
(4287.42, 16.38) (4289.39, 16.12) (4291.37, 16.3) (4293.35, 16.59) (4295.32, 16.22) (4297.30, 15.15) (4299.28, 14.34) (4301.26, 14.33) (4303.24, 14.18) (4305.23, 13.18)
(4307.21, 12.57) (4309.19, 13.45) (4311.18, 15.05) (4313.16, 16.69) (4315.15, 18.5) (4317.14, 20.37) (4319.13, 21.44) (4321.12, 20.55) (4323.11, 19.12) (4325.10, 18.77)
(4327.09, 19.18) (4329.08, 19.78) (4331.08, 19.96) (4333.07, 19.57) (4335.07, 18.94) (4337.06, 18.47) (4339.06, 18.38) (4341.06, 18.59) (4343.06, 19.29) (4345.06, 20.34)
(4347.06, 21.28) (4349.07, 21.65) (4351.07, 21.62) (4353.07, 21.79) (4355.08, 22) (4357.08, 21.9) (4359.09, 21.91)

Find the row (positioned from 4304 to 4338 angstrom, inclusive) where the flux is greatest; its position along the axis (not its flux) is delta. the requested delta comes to 4319.13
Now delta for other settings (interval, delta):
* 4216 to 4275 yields 4263.79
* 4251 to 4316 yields 4263.79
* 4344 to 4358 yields 4355.08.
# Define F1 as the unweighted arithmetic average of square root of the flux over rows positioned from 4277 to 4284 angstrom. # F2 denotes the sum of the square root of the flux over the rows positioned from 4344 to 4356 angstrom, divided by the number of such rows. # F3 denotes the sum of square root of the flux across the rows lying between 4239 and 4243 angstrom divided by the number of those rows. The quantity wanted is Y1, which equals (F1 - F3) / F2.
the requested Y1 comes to 0.001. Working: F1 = 4.20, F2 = 4.6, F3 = 4.19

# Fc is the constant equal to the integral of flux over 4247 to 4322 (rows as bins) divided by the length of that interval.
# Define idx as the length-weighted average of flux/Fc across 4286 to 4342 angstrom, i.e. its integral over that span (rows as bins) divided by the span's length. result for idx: 1.01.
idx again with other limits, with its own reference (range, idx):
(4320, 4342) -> 1.13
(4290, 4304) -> 0.90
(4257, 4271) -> 1.10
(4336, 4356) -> 1.19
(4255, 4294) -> 1.03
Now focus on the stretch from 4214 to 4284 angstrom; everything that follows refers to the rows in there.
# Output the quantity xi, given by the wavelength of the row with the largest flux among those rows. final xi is 4263.79 angstrom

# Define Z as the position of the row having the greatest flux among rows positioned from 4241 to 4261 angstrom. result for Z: 4246.16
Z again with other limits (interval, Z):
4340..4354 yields 4353.07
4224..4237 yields 4236.39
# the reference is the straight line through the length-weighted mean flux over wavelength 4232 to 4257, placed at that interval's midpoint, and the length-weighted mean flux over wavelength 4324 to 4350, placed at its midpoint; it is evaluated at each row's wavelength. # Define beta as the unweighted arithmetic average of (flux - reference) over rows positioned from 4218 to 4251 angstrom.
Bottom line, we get -0.1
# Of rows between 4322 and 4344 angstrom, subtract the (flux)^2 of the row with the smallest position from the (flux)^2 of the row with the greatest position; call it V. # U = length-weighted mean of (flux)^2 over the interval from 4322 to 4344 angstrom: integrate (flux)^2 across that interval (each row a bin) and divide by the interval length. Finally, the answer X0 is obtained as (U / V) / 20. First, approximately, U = 365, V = 7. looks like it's 2.80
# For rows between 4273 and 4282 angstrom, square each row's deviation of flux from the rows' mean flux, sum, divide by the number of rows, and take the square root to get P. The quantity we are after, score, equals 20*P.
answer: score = 6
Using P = 0.3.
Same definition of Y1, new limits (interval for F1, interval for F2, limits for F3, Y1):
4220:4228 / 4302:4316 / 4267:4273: -0.031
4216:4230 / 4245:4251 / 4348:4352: -0.135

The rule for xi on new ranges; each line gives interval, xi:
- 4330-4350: 4349.07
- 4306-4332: 4319.13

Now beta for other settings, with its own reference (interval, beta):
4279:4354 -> -1.3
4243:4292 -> -0.6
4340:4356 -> 1.1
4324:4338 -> -0.2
